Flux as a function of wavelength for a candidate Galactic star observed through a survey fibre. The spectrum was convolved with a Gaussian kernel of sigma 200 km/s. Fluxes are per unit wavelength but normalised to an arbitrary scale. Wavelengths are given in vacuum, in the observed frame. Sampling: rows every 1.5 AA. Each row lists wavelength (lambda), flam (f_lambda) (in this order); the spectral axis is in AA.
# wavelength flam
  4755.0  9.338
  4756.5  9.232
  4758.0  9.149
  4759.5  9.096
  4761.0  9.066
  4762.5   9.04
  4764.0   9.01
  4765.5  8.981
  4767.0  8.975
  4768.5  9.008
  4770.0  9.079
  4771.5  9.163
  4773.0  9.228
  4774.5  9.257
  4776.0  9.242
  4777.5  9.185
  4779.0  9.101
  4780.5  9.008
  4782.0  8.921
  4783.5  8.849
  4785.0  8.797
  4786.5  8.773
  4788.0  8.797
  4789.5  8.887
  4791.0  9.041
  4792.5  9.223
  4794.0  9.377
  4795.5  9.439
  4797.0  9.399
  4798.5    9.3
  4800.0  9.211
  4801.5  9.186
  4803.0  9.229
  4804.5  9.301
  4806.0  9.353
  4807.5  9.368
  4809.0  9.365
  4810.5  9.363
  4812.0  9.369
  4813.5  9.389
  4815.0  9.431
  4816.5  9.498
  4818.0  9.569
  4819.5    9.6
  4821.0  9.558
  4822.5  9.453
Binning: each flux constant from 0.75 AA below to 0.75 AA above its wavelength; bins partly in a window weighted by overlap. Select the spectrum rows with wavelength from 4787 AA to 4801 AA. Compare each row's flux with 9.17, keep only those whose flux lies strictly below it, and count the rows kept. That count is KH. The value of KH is 3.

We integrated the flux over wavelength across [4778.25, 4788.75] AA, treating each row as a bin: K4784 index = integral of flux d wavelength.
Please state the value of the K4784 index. 93.4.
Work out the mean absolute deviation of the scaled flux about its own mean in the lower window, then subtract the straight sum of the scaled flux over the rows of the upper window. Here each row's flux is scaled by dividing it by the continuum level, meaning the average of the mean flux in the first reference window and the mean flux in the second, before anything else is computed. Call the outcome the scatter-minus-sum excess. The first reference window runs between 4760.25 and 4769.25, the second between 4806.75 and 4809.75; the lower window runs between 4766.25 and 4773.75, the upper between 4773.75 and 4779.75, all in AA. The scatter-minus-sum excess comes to -4.0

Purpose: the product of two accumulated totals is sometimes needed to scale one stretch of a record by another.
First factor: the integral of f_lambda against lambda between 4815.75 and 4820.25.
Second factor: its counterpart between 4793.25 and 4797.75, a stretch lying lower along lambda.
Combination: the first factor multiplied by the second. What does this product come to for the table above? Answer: 1820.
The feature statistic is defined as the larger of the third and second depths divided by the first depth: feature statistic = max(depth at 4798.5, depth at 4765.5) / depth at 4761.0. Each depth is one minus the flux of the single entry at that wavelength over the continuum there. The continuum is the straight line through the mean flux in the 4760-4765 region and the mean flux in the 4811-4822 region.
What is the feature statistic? -2.1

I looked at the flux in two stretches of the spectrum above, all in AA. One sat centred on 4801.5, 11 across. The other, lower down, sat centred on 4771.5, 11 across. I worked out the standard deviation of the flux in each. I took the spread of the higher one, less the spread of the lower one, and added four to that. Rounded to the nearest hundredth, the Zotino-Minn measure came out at 3.96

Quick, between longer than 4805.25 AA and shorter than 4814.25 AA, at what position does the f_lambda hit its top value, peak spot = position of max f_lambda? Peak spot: 4813.5 AA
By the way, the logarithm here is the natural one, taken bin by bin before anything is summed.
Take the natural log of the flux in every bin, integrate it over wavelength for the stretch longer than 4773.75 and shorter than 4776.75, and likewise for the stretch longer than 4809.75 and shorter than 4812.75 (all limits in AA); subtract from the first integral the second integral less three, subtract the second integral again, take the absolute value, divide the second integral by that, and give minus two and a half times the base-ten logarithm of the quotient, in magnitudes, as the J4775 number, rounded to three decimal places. -0.632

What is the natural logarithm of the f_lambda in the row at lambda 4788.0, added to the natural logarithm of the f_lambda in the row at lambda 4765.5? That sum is 4.37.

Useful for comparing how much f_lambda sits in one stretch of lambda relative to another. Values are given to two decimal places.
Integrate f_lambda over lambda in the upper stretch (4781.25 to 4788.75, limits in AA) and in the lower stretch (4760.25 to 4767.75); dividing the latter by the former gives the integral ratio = 1.02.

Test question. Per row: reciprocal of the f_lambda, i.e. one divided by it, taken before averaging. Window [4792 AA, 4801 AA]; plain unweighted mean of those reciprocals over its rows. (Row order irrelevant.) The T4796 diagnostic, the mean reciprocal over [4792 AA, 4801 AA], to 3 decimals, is 0.107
